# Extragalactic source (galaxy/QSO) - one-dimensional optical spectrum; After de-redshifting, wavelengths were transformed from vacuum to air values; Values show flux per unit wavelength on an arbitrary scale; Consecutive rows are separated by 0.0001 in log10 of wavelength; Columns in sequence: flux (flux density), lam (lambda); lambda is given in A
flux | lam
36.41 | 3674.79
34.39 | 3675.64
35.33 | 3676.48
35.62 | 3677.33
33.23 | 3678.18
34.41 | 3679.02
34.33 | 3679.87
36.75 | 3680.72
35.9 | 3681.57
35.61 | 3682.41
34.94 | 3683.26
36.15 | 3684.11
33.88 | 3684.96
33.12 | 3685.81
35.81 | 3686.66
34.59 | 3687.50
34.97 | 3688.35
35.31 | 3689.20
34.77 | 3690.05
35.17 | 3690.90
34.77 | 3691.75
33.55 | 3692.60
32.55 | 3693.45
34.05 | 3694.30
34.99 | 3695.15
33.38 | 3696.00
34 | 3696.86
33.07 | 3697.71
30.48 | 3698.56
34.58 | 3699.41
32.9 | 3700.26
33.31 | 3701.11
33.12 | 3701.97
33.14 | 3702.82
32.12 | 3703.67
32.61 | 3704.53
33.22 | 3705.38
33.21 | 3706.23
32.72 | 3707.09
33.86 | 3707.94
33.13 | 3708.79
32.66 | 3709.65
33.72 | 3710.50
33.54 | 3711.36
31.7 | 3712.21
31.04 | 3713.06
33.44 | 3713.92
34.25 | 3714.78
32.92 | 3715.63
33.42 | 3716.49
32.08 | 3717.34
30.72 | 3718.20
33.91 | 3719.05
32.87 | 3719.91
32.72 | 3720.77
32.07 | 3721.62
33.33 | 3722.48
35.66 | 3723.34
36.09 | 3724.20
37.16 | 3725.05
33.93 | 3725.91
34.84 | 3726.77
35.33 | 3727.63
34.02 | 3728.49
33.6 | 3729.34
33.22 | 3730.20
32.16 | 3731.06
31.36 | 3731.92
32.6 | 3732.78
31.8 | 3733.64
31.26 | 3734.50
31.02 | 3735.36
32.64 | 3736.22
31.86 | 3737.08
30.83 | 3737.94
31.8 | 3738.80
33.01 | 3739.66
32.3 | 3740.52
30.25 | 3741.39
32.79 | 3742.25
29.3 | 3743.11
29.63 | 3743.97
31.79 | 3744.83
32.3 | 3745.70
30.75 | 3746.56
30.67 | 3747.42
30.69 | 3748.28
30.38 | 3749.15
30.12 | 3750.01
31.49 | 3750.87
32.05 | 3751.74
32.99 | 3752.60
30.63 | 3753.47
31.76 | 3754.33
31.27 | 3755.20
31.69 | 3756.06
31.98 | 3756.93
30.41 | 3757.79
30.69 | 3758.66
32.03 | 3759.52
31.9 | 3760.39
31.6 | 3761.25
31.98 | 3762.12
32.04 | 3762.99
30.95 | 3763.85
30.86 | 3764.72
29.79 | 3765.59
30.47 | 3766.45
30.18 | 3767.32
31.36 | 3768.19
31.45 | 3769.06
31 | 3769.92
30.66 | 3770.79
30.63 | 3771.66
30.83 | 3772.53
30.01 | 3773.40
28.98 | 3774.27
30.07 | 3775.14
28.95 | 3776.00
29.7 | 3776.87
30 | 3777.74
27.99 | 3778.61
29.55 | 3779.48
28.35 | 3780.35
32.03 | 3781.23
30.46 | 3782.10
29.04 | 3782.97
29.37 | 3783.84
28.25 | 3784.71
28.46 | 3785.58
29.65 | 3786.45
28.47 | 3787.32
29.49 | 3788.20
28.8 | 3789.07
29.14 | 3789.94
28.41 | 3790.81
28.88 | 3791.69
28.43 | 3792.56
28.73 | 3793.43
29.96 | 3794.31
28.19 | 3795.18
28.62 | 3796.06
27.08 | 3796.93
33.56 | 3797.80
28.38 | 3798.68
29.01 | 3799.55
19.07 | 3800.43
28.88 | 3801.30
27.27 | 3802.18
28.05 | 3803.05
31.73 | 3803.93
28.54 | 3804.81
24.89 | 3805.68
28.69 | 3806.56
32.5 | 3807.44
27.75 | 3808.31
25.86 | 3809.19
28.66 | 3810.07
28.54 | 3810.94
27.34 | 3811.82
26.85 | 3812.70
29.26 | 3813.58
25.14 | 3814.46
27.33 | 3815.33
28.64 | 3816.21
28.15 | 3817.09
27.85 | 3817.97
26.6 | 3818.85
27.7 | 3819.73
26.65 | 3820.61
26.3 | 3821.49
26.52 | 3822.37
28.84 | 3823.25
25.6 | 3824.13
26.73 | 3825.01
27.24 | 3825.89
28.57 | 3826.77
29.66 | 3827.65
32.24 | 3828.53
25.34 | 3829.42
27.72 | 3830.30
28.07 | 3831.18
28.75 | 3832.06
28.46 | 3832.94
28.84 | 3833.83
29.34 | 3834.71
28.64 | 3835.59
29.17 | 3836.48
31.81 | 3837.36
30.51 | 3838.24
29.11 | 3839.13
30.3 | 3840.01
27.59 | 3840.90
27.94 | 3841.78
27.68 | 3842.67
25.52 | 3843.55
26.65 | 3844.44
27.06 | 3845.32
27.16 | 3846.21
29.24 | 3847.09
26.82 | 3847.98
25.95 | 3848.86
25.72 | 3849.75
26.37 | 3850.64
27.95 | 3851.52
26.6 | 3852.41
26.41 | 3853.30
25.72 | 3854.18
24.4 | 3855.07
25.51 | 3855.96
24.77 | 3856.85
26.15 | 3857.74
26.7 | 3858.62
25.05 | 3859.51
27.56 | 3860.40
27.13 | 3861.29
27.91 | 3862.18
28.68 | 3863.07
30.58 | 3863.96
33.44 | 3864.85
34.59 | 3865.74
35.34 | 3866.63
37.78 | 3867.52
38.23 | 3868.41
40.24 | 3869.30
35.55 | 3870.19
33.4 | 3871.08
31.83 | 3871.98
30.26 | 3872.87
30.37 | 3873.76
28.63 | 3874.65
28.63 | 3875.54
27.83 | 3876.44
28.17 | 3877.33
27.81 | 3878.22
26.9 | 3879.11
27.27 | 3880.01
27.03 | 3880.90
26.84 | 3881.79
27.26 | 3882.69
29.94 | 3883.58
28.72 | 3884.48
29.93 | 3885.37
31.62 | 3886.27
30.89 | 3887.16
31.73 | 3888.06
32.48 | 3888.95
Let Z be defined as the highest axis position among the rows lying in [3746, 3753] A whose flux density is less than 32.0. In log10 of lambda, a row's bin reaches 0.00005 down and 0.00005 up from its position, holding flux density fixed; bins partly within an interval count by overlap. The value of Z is 3750.87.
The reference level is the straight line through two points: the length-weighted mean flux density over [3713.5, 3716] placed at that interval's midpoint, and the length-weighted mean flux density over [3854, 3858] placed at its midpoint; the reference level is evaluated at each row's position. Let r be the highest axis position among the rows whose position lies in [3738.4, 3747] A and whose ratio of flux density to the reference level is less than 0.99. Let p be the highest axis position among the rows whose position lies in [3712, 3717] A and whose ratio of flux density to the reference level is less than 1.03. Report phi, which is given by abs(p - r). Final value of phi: 30.1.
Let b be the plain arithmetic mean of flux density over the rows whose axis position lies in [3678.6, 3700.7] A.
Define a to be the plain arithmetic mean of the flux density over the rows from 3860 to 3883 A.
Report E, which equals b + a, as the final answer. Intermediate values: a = 30.7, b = 34.4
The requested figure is 65.1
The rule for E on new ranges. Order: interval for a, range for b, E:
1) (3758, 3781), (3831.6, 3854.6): 58.4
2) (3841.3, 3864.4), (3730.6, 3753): 58.3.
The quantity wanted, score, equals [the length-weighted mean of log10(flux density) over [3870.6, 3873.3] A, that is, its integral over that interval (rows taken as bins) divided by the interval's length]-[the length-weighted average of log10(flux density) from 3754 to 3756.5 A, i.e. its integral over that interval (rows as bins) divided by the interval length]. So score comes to 0.00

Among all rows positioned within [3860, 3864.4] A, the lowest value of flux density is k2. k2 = 27.13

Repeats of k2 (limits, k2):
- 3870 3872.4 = 31.83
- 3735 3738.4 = 30.83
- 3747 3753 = 30.12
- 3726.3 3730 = 33.6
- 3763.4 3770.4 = 29.79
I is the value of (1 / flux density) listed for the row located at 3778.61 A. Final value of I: 0.036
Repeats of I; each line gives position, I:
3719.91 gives 0.030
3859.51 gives 0.040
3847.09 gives 0.034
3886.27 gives 0.032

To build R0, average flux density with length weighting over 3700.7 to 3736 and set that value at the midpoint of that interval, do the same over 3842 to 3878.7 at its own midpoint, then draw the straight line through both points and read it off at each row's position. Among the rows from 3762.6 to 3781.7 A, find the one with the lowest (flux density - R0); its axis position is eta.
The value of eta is 3778.61 A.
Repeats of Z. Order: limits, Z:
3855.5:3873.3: 3872.87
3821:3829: 3827.65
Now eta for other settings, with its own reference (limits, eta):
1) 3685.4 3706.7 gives 3698.56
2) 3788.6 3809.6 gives 3800.43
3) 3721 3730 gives 3721.62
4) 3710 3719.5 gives 3718.20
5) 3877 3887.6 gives 3879.11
